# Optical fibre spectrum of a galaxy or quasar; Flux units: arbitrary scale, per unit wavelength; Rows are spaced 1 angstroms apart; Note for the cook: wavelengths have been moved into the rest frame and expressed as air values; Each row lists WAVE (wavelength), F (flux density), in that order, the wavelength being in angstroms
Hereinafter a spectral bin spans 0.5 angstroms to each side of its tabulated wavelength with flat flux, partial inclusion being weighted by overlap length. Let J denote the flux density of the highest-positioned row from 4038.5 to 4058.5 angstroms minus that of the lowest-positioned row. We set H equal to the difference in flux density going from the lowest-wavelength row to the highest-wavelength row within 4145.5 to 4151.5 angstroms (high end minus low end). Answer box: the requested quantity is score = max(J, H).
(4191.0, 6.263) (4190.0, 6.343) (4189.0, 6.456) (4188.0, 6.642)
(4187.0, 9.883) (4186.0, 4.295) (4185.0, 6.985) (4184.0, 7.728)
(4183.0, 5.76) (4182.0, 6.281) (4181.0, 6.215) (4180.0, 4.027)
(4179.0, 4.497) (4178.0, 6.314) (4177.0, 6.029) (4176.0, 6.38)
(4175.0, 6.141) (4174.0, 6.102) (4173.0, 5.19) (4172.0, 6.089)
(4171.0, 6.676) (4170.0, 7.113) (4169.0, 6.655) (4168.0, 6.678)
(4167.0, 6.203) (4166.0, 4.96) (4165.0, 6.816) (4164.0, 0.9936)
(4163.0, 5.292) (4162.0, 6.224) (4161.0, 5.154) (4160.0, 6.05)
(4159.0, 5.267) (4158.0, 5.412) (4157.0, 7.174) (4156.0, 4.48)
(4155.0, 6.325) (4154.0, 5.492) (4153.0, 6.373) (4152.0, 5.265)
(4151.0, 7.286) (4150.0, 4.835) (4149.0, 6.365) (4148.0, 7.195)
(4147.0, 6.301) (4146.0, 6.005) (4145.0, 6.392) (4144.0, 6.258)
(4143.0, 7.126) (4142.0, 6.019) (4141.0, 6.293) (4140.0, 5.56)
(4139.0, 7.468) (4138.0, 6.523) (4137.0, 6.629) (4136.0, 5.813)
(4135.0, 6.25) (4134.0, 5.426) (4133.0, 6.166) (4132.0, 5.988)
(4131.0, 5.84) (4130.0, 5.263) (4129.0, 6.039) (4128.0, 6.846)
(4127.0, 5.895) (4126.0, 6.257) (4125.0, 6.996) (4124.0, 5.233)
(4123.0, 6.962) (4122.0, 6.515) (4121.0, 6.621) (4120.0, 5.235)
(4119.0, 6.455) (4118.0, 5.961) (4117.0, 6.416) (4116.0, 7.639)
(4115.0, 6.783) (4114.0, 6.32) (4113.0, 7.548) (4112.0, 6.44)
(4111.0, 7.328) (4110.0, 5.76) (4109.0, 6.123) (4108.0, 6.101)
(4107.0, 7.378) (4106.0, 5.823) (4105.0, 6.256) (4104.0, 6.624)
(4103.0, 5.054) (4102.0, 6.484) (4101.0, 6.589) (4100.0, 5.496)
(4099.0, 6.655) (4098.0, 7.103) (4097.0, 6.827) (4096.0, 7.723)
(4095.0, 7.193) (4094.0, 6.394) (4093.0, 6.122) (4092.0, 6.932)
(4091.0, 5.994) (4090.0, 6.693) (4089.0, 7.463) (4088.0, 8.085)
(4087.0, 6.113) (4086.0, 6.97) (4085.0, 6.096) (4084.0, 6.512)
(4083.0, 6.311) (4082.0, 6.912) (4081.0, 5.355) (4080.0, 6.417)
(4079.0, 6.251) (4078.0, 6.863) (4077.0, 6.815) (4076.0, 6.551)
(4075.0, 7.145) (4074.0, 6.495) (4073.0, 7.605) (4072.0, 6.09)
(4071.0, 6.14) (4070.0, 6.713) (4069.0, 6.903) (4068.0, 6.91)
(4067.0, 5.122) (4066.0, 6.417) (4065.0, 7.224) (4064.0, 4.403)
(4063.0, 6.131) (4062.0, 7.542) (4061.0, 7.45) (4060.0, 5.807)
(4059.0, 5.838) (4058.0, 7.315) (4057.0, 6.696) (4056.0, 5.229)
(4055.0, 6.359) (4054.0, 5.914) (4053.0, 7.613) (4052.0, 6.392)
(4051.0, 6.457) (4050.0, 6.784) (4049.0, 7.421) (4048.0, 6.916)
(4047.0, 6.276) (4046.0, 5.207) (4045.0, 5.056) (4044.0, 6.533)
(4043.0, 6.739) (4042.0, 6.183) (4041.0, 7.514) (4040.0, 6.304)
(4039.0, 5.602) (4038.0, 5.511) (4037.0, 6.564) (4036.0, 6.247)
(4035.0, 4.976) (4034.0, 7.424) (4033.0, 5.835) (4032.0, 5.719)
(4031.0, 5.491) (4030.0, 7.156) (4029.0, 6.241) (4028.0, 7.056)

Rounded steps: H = 1.3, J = 1.7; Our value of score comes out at 1.7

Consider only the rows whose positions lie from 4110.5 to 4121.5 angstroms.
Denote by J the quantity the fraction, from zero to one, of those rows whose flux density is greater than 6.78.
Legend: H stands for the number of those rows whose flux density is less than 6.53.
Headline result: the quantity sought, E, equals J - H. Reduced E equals -6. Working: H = 6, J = 0.364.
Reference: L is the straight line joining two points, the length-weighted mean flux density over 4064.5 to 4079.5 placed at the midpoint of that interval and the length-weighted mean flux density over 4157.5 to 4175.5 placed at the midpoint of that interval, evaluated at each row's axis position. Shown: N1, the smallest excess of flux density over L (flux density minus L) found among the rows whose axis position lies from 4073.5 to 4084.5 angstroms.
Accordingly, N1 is -1.2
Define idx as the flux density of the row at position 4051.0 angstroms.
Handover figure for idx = 6.457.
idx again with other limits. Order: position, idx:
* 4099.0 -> 6.655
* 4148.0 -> 7.195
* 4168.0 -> 6.678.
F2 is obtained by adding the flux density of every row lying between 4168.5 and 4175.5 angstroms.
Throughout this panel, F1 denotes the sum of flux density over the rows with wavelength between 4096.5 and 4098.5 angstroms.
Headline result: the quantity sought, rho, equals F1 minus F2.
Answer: -30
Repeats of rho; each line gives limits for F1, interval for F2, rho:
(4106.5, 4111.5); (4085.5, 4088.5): 12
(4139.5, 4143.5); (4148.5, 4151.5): 7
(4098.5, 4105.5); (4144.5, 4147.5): 24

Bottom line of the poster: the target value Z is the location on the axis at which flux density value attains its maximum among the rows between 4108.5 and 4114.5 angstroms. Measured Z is 4113.0 angstroms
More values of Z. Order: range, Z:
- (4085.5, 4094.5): 4088.0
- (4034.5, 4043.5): 4041.0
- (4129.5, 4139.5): 4139.0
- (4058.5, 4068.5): 4062.0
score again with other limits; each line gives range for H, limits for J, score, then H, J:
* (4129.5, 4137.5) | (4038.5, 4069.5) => 1.4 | 1.4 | 1.3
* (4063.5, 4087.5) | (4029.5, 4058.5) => 1.7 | 1.7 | 0.2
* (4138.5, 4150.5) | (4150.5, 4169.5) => -0.6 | -2.6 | -0.6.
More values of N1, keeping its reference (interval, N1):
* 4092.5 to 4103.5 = -1.3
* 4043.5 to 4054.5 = -1.8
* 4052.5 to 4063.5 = -1.5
